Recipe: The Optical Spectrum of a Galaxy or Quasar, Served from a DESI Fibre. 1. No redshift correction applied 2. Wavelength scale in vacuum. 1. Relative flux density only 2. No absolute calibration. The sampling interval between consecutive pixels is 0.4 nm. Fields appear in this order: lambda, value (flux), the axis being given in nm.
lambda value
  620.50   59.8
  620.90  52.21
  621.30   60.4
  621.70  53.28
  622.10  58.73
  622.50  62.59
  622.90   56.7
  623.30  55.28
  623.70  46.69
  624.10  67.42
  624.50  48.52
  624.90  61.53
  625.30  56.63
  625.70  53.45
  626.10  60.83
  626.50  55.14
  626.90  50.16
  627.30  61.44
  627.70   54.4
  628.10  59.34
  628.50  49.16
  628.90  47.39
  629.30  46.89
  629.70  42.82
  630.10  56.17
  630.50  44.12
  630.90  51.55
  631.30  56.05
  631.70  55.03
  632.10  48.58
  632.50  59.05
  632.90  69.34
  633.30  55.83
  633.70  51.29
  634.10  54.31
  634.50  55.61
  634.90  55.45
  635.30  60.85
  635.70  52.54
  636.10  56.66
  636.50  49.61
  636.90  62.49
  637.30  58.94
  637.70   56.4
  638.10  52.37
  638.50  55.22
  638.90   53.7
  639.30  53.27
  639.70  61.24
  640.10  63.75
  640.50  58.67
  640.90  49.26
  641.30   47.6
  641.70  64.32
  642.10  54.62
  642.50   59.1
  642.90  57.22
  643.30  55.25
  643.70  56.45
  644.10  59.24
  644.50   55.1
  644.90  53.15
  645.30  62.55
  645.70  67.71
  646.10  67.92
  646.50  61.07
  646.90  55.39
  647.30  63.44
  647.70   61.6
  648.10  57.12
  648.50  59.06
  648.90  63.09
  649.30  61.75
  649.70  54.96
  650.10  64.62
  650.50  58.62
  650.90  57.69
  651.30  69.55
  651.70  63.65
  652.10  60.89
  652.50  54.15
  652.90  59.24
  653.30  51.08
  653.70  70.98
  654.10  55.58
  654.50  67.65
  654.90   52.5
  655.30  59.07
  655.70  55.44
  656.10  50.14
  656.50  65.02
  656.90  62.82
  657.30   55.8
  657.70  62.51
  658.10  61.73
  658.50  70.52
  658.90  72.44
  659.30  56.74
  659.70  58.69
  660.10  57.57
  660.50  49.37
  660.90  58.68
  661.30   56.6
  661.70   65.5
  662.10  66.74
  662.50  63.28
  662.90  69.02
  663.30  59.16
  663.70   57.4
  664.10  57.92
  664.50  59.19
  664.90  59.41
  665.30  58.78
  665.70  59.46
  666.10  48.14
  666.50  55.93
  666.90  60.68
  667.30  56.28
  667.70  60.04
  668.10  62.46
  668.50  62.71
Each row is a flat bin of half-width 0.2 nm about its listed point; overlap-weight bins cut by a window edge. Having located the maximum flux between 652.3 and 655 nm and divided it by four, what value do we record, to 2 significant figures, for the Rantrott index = 18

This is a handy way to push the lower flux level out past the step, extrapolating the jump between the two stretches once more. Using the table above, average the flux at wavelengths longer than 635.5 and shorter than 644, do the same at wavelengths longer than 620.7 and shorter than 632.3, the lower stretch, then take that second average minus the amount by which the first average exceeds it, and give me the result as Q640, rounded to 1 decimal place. 52.3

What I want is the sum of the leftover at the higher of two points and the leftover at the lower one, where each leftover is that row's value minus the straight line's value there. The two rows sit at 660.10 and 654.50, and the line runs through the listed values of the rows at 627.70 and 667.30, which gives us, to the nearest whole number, 14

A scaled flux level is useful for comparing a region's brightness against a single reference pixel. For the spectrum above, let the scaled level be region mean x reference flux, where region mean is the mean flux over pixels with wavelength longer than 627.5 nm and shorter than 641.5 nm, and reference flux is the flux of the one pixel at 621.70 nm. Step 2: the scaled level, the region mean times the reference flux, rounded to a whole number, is 2900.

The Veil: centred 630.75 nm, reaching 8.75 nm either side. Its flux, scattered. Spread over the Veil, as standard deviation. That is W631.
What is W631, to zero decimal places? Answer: 6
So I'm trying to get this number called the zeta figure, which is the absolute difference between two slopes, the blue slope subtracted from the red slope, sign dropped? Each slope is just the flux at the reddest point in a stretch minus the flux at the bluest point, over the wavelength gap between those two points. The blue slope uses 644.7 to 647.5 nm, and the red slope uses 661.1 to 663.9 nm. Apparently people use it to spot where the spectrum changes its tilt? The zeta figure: 4.0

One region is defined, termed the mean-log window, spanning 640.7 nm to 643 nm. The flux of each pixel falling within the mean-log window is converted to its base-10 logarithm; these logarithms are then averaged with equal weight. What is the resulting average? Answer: 1.74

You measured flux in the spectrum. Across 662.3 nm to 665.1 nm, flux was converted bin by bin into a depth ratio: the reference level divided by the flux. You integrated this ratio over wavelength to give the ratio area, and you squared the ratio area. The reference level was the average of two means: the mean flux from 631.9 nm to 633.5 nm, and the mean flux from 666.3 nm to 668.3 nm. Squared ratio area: 7.35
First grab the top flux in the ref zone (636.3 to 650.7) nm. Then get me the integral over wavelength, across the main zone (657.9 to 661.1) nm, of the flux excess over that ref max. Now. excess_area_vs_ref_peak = -23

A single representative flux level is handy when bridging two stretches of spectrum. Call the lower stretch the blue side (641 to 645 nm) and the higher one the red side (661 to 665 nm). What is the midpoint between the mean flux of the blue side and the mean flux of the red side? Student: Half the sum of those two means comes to 58.8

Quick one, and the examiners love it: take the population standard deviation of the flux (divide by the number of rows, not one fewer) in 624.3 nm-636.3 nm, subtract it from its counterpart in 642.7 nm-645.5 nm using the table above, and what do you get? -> -2.8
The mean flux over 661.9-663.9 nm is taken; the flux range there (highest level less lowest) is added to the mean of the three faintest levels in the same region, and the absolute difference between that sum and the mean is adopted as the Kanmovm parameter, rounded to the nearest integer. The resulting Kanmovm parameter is 8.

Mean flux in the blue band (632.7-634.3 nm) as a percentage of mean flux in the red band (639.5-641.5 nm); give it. 103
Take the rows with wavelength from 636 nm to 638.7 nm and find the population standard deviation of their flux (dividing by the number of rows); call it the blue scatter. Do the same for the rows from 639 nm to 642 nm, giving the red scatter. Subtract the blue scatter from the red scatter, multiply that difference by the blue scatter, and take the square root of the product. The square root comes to 3.1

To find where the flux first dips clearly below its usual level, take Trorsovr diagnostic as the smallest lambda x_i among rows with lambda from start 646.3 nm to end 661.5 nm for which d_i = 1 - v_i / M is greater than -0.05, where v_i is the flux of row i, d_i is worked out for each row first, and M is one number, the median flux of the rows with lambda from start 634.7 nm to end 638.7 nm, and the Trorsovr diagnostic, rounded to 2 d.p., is 646.90 nm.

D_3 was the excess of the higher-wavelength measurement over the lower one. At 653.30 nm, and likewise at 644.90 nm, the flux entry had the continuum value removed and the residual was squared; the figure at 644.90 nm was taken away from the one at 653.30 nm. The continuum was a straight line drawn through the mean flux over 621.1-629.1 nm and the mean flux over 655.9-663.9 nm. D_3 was 48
